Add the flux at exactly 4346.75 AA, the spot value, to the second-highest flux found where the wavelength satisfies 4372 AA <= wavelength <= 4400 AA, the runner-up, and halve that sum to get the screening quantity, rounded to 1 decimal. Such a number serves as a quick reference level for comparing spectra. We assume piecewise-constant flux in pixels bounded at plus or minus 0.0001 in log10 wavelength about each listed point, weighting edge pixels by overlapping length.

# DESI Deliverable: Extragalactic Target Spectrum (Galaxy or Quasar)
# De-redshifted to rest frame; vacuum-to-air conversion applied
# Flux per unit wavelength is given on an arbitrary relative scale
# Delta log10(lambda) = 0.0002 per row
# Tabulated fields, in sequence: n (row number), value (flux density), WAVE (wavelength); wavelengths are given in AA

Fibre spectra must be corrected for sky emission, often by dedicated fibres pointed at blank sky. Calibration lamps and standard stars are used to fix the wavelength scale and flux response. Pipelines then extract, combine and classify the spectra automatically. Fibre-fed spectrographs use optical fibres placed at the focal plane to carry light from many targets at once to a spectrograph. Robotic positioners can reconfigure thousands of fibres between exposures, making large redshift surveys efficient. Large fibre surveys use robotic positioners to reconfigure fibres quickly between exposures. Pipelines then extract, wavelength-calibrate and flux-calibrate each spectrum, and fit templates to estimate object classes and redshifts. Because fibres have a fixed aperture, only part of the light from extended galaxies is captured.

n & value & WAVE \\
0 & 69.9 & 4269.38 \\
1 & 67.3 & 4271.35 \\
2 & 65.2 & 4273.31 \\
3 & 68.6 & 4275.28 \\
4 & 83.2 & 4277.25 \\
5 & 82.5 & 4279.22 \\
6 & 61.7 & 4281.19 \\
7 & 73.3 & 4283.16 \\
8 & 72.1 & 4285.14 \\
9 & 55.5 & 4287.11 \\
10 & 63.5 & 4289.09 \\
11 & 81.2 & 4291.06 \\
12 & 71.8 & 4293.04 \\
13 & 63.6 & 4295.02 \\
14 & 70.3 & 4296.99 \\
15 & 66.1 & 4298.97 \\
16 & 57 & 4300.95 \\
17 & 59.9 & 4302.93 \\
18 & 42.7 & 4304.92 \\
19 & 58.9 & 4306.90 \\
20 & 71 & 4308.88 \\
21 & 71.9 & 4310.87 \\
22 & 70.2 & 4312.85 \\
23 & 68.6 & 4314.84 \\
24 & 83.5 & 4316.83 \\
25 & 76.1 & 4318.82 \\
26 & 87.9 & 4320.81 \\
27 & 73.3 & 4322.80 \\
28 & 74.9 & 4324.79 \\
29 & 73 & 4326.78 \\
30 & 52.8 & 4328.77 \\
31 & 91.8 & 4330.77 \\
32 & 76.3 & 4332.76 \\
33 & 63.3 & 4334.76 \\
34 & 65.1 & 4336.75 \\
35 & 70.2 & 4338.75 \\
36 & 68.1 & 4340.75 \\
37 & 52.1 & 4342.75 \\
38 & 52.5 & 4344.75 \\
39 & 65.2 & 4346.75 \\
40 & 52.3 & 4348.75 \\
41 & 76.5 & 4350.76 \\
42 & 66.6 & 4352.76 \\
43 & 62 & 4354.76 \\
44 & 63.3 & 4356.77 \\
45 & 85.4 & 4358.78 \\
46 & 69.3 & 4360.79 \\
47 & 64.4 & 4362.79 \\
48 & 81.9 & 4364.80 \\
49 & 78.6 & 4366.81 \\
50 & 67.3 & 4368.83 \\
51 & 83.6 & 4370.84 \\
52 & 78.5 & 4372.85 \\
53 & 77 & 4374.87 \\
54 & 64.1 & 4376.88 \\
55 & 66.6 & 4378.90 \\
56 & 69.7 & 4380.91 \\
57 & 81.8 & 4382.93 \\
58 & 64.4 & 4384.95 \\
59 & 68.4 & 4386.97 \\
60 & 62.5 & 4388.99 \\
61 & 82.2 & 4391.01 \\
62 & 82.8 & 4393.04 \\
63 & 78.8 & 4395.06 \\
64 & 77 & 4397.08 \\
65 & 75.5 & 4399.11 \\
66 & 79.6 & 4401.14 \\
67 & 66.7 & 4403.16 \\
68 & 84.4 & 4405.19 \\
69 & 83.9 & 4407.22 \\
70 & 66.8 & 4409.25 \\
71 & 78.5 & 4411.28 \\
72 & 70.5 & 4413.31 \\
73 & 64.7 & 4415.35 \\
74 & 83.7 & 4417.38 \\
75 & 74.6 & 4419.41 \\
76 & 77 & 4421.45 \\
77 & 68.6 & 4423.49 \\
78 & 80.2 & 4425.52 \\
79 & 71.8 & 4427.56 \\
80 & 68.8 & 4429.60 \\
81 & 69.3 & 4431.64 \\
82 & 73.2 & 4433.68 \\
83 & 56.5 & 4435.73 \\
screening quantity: 73.7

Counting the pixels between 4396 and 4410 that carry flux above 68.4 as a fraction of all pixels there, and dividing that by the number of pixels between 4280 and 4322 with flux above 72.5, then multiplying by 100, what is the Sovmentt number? 14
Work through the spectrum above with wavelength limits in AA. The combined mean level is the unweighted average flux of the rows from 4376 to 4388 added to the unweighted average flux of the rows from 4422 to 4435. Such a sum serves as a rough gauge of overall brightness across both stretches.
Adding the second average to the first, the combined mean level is 141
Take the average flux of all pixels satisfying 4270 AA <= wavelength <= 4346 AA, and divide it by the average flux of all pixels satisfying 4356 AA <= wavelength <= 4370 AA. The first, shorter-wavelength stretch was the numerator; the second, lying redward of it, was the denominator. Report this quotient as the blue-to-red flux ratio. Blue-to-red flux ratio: 0.94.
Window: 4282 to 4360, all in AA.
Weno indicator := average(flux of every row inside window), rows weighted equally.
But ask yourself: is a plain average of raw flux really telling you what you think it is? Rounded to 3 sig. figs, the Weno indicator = 67.9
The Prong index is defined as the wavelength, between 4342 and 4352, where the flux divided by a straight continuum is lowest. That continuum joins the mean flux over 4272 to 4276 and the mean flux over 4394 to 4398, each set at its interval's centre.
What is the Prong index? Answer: 4348.75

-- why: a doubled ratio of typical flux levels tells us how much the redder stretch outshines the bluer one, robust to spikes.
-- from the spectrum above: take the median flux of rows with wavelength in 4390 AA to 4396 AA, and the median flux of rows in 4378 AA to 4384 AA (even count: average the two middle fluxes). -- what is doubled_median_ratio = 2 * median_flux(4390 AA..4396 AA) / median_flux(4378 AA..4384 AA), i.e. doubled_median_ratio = 2.4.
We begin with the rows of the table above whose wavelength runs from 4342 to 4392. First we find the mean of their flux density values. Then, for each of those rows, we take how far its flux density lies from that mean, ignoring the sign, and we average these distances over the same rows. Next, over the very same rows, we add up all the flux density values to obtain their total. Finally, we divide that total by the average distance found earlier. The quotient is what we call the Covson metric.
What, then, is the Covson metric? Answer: 215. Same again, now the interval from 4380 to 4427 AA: 275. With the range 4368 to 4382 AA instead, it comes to 81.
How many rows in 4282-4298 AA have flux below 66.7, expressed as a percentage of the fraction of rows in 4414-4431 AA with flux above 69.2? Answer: 480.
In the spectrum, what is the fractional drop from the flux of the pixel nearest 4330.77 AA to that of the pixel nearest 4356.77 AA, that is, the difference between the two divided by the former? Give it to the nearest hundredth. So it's 0.31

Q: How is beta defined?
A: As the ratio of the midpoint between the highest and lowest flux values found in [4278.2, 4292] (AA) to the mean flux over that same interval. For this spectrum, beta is 0.986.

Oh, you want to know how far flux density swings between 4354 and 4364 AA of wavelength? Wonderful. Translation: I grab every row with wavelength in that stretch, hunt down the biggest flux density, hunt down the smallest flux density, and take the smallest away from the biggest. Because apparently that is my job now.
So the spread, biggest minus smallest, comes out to 23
